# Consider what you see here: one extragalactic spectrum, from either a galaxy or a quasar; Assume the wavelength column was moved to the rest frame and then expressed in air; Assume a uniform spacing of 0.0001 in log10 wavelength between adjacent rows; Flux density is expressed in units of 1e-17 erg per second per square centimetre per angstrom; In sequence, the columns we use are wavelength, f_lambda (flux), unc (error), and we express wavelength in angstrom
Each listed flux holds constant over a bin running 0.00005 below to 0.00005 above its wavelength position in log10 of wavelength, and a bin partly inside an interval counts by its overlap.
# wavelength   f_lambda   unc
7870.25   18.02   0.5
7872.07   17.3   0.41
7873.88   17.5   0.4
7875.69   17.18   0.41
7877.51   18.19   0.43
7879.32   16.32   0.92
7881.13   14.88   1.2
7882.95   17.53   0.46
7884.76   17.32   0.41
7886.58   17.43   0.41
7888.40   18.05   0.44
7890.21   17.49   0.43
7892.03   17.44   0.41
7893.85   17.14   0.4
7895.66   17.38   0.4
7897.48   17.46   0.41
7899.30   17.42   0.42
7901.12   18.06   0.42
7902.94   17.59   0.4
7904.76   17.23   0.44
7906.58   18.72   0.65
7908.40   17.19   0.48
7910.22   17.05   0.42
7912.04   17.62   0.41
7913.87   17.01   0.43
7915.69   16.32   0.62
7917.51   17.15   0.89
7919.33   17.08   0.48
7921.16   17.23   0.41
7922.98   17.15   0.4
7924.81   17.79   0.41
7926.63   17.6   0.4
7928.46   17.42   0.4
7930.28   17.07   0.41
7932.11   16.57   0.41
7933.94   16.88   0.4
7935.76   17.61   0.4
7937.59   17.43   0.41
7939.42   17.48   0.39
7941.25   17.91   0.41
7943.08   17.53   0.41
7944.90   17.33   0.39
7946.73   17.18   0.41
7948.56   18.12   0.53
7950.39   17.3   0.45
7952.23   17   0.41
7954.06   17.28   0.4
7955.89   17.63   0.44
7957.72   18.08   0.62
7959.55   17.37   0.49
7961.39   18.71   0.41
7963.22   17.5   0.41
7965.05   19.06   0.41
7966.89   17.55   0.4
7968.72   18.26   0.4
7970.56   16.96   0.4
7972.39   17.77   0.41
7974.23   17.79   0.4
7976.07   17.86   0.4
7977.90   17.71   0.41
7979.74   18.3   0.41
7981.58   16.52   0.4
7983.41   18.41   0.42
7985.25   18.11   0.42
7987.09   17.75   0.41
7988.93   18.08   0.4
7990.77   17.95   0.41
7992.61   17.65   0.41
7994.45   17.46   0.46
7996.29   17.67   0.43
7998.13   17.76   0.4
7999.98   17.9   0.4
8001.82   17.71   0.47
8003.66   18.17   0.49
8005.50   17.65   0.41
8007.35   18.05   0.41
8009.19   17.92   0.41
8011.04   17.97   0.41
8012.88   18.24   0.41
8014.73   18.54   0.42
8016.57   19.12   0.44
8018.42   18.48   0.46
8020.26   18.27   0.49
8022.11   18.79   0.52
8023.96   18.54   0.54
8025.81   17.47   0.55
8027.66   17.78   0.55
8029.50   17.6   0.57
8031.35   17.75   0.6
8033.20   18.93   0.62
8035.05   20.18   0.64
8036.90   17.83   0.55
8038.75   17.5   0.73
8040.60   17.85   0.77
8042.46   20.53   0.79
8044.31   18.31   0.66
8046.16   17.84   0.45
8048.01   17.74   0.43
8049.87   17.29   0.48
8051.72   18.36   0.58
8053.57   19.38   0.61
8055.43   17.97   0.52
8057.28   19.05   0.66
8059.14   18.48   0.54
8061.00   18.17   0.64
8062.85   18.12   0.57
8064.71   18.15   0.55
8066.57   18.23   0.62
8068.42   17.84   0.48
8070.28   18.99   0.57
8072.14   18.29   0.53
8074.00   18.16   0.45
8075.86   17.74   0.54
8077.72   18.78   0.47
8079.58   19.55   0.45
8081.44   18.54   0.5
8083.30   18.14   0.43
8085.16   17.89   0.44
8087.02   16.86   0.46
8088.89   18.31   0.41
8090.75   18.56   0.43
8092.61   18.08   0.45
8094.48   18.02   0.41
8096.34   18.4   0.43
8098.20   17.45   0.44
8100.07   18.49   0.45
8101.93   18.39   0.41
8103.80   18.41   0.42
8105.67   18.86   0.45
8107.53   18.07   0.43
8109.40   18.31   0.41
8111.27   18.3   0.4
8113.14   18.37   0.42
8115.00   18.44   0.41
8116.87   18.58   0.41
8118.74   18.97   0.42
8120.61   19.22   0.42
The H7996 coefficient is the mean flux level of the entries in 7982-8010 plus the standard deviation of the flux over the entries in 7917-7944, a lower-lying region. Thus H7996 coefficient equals 18.2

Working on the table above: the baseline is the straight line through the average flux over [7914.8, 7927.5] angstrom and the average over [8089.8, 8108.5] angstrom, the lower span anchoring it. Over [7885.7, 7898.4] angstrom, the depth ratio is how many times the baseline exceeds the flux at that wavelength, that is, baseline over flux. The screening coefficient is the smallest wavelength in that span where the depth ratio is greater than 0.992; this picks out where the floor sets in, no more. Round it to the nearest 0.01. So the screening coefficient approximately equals 7893.85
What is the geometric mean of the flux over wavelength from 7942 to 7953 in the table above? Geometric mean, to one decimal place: 17.4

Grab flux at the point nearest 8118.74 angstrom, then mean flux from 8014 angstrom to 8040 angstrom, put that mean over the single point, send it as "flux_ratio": 0.967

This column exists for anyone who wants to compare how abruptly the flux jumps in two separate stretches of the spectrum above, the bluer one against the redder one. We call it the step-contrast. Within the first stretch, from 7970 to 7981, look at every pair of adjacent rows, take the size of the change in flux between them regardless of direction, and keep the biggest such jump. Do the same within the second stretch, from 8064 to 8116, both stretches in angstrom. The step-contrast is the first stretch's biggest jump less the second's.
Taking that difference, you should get -0.6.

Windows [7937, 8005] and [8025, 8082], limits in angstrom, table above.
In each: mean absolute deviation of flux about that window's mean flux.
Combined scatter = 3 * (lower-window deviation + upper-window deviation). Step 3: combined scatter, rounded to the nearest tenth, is 2.8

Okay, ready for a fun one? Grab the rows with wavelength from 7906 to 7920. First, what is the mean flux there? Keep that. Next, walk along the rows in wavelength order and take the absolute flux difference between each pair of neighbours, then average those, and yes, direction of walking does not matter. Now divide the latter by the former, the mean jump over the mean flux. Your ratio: 0.037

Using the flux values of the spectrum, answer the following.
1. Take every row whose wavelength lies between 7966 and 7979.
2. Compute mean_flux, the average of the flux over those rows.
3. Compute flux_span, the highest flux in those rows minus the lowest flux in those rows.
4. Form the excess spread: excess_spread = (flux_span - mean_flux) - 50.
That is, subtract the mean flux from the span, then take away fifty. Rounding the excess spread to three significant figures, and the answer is -66.4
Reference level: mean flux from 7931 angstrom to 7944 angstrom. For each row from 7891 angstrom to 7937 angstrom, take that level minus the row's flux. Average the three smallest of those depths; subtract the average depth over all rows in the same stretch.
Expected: -0.86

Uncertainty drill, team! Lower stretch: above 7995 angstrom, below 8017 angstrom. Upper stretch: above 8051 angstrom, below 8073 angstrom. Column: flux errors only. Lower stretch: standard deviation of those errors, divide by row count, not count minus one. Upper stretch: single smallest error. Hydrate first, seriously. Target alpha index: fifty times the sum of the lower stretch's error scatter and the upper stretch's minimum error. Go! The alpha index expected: 25.4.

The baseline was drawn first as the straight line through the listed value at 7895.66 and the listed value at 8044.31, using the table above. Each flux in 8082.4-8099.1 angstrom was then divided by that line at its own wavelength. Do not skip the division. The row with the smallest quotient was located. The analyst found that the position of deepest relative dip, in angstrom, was 8087.02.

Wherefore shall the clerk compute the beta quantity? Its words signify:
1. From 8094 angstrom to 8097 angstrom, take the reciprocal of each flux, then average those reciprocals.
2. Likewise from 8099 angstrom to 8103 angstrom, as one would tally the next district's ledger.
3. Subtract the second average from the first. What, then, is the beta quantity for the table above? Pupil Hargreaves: 0.0007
